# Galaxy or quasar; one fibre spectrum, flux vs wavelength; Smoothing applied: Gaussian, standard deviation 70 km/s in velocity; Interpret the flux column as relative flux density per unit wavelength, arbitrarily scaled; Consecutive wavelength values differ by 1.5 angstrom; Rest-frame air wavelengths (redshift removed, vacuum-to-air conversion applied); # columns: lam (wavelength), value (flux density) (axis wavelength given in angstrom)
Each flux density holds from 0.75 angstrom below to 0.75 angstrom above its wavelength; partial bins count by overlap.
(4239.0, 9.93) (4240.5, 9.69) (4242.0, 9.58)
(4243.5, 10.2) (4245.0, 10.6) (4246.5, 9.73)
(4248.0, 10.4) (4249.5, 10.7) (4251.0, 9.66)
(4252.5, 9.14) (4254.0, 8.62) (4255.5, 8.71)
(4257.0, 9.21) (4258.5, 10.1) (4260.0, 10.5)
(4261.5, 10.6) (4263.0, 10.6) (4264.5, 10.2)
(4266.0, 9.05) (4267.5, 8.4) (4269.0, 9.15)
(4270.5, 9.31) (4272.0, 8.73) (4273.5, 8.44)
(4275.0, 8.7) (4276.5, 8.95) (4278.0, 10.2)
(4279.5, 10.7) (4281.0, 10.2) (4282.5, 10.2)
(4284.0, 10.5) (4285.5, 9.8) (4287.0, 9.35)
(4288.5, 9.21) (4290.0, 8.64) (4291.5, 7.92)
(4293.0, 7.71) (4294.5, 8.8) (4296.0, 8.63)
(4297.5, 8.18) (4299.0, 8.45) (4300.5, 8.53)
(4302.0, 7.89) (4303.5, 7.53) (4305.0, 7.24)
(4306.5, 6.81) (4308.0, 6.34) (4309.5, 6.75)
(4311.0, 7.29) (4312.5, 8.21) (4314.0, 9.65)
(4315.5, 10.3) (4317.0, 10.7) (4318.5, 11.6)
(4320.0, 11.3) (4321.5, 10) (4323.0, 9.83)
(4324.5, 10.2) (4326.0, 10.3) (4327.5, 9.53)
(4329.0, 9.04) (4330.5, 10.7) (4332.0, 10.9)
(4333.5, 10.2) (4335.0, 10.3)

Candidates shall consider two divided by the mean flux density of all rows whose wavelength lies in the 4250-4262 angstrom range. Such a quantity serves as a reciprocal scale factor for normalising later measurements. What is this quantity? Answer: 0.209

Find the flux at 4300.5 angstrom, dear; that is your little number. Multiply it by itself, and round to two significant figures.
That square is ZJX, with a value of 73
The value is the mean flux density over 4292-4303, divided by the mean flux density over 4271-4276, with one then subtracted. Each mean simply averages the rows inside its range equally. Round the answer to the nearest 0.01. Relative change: -0.04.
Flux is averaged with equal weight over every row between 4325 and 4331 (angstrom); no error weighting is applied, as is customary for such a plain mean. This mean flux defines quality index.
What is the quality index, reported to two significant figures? 9.9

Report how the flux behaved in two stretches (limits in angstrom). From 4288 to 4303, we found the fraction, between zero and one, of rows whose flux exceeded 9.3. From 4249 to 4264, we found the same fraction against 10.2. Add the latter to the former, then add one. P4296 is 1.40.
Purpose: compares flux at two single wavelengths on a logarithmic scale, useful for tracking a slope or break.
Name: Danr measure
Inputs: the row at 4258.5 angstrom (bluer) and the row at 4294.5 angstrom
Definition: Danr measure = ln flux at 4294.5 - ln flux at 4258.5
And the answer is -0.14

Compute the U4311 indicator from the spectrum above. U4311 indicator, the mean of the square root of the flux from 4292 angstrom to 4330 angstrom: 2.96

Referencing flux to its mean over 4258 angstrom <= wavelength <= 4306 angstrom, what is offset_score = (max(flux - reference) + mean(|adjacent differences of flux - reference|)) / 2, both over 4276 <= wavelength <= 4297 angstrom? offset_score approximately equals 1.0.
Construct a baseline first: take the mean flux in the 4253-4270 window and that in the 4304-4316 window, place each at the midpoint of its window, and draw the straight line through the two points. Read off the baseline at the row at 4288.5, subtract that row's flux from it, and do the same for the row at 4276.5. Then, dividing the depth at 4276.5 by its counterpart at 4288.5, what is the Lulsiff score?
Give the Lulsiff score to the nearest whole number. 0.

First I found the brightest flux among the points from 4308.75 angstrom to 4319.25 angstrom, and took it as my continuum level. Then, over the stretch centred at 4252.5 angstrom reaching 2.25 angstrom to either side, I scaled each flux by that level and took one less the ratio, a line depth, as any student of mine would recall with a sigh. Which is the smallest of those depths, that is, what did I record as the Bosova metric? 0.17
